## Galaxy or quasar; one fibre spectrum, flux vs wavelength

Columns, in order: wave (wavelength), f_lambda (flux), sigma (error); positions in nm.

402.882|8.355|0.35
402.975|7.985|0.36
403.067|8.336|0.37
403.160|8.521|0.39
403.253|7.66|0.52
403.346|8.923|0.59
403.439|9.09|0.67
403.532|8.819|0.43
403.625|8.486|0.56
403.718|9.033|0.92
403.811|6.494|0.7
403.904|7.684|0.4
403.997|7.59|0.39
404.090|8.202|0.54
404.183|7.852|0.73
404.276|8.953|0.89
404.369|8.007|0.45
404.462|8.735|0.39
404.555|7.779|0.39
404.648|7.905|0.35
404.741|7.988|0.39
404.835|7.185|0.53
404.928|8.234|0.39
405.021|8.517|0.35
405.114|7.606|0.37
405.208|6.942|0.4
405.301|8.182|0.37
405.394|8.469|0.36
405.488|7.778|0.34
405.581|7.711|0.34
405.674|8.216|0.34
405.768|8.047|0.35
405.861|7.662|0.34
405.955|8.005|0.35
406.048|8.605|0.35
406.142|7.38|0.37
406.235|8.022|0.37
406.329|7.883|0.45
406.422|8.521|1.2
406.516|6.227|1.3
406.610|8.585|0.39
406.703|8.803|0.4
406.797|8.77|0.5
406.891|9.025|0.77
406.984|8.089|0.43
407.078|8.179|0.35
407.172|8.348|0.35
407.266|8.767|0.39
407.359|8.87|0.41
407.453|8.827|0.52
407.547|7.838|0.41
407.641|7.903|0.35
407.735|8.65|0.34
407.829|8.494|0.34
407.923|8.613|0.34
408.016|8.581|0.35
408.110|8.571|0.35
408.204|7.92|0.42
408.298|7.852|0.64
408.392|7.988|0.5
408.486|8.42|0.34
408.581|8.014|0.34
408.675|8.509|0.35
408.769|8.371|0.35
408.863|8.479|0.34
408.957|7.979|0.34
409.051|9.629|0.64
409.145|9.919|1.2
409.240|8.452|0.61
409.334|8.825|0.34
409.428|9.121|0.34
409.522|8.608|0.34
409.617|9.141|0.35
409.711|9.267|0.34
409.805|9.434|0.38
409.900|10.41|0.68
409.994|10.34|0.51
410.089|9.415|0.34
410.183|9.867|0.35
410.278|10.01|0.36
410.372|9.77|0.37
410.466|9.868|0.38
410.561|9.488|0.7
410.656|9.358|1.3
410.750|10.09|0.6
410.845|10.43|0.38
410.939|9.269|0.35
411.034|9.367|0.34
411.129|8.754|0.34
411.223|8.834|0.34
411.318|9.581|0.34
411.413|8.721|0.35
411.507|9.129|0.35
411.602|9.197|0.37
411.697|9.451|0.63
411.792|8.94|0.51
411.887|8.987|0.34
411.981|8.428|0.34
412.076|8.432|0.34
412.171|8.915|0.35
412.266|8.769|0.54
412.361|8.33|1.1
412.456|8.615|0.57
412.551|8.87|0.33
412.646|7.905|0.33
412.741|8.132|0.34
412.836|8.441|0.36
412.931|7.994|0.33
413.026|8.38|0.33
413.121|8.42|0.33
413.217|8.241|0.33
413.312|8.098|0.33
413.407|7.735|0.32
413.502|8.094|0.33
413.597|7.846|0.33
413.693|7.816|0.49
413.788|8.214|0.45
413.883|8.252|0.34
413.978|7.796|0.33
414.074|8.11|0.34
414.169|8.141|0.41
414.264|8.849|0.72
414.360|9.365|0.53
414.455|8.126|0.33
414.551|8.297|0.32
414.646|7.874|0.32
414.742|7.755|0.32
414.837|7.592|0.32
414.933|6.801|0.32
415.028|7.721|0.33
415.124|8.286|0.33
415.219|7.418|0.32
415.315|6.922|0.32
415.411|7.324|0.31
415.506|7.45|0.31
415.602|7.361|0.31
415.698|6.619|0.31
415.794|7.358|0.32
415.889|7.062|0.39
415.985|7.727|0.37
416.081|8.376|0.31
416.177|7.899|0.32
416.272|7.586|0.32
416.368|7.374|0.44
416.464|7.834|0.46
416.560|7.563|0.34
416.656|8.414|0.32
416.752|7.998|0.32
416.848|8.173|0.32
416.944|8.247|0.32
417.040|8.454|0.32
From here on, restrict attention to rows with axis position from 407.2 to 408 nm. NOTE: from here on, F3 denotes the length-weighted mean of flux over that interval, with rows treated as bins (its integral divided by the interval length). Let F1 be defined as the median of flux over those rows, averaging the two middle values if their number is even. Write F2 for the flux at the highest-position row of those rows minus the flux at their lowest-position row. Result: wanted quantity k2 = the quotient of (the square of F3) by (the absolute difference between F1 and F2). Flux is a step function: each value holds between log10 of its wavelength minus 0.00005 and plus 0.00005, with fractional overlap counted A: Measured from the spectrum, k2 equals 8.2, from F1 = 8.63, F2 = -0.2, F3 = 8.5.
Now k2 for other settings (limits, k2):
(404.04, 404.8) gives 8.1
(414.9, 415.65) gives 8.1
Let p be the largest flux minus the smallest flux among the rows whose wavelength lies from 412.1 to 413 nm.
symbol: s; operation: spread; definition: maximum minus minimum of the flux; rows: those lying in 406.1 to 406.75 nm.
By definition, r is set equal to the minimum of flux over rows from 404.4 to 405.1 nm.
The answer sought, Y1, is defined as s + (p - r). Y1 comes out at -3.60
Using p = 1.0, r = 7.185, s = 2.58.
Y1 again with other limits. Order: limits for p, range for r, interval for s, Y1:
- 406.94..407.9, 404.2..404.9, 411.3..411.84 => -5.29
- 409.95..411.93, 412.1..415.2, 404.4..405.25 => -3.30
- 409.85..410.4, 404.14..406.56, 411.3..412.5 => -3.98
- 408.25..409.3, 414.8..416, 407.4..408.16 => -3.56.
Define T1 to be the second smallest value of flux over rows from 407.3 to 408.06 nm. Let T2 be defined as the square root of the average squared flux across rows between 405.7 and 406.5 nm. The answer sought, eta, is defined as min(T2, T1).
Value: 7.90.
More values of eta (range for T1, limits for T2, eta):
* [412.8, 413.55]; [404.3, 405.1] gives 7.99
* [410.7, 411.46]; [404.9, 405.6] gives 7.95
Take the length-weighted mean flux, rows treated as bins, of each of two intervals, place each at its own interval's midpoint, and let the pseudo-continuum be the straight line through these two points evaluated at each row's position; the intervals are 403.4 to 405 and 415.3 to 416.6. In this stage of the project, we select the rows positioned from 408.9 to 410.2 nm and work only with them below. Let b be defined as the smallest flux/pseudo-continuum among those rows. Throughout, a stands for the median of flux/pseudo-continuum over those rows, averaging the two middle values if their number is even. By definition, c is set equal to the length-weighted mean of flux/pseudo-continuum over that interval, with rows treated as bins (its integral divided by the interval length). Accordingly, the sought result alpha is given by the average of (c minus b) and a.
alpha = 0.68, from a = 1.20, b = 1.02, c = 1.19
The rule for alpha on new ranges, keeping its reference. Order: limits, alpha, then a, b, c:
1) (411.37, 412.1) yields 0.61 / 1.16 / 1.10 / 1.16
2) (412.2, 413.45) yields 0.58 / 1.09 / 1.02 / 1.09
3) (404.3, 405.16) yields 0.55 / 0.99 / 0.89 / 0.99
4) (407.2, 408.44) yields 0.58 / 1.08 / 0.99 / 1.06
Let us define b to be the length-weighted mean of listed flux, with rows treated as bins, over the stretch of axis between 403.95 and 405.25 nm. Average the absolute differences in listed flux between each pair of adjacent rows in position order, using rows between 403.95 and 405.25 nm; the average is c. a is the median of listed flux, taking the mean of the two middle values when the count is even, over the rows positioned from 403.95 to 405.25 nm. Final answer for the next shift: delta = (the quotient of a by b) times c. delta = 0.66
